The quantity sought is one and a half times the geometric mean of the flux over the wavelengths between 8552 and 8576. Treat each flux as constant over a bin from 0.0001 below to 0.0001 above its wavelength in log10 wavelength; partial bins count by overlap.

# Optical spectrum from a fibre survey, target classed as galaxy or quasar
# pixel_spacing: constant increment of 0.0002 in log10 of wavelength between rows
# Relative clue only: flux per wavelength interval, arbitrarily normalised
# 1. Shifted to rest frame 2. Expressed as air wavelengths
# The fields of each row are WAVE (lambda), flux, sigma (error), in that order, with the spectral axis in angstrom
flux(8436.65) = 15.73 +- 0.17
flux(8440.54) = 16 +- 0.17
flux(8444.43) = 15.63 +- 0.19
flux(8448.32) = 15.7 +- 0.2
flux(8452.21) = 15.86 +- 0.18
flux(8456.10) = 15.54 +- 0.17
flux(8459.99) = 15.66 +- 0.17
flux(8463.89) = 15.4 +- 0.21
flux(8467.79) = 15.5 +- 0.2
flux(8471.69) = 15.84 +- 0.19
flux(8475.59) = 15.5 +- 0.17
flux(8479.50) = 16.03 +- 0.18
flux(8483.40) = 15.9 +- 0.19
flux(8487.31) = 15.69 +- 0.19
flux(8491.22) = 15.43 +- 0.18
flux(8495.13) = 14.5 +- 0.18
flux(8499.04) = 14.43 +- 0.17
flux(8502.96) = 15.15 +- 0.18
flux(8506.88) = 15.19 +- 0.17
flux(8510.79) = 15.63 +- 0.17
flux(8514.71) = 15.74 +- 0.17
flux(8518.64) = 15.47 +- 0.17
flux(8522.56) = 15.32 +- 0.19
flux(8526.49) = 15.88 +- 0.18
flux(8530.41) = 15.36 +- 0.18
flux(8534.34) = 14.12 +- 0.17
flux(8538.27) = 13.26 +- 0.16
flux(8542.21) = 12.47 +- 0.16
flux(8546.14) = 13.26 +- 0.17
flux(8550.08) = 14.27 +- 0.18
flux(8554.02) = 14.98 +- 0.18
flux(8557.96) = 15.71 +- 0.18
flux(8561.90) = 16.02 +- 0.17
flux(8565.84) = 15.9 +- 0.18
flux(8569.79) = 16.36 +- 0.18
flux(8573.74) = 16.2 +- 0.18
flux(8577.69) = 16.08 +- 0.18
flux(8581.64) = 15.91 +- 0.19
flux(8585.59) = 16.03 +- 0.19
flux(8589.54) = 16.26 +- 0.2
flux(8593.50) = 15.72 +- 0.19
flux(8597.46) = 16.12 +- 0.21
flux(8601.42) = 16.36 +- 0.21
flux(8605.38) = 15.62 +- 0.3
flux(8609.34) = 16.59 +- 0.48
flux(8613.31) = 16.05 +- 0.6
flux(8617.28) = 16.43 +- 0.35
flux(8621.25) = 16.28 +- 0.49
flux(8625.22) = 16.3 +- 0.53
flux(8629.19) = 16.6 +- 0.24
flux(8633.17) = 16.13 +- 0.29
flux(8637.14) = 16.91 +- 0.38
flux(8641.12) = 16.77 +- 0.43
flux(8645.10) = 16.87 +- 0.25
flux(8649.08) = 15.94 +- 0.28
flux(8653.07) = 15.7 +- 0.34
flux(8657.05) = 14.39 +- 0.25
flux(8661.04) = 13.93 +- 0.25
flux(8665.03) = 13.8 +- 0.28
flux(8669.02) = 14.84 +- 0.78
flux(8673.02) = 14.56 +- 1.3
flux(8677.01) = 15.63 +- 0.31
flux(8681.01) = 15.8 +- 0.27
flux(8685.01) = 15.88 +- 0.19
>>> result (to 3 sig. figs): 23.8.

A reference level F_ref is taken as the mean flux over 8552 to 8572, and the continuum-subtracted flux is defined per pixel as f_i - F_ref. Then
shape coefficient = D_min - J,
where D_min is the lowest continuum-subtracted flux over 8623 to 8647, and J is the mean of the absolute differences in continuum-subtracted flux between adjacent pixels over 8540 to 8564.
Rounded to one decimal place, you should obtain -0.4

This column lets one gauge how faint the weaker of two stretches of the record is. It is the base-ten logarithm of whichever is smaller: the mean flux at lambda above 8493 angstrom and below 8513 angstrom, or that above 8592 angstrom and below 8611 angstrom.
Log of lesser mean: 1.18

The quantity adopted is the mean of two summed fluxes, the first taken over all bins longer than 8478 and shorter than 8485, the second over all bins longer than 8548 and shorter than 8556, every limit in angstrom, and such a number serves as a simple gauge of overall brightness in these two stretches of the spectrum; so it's 30.6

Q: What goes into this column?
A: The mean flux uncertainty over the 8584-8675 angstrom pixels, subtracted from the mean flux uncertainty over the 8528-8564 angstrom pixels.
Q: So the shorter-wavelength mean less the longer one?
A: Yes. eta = -0.21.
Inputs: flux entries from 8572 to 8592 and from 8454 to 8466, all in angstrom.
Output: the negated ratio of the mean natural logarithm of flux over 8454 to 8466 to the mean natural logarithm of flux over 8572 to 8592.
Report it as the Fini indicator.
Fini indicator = -0.99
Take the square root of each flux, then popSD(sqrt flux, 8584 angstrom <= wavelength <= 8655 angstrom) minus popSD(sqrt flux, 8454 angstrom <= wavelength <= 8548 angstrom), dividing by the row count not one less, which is -0.075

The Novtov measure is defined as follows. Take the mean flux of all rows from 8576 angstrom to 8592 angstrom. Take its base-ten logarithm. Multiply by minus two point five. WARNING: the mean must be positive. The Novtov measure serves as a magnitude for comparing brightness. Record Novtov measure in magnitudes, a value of -3.015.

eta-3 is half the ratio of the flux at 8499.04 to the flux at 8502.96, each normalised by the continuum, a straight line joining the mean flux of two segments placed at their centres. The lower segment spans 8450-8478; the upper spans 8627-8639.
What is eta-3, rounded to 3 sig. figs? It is 0.477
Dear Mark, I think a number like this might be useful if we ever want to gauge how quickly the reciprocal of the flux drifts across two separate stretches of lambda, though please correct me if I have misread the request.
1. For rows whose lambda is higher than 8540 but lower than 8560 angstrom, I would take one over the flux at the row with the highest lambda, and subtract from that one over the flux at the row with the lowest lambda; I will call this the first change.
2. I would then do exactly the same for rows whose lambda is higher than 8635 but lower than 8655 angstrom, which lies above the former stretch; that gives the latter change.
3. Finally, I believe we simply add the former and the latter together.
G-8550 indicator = -0.012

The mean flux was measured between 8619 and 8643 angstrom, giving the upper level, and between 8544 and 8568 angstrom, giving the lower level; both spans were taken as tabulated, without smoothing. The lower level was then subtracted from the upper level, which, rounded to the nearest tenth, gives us 1.5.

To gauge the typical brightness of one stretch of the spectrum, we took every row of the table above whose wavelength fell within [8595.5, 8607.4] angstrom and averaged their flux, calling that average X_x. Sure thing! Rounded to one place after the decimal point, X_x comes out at 16.0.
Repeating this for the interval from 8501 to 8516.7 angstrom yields 15.4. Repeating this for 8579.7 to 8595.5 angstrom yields 16.0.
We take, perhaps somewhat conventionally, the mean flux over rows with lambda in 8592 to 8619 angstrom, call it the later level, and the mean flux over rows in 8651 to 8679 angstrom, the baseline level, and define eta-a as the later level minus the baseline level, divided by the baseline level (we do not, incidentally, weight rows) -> 0.10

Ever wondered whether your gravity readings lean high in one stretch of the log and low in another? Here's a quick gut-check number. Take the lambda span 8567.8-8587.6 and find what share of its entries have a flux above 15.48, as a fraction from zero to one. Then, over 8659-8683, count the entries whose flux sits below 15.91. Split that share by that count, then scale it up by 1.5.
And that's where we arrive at 0.25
